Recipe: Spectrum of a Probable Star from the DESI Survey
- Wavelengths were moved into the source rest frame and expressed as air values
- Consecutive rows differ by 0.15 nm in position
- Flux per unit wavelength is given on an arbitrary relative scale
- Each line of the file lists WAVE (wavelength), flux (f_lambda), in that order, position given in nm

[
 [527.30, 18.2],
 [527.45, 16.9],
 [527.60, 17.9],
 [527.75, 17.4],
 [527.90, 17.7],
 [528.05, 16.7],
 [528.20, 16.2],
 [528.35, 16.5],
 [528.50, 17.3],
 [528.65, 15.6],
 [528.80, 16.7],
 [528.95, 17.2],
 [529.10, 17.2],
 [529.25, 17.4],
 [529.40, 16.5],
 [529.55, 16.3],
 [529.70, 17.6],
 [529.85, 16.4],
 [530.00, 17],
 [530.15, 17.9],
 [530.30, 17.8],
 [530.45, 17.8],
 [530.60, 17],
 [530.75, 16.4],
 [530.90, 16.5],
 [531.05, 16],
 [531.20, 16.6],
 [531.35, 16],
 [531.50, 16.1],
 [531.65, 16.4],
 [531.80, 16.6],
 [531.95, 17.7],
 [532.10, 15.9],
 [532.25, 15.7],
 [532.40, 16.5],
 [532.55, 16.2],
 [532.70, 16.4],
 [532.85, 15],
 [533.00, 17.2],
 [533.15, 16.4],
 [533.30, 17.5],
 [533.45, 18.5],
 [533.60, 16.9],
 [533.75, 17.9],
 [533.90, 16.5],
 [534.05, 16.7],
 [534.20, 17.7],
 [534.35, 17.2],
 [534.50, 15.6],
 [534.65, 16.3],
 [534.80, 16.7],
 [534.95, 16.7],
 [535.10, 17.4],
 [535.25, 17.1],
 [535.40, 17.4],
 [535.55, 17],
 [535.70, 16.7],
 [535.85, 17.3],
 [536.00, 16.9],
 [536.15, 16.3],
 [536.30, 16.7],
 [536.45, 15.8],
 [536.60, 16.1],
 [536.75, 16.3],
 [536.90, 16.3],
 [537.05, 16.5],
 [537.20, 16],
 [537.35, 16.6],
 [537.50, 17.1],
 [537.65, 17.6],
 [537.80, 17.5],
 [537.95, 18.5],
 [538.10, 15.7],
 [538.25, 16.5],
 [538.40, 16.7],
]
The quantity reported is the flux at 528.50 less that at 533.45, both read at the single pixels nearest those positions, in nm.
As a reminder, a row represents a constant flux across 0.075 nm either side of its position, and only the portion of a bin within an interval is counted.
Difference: -1.2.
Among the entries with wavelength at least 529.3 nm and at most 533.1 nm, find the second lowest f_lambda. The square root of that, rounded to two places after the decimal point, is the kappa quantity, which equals 3.96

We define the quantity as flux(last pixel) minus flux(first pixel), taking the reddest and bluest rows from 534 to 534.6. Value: -1.1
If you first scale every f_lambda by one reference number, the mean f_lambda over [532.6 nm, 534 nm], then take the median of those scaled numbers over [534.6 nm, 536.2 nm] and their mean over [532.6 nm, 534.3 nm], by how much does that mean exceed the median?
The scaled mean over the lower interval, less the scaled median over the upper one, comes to 0.004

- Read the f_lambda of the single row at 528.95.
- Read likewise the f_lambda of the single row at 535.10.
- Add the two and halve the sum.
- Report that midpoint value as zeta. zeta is 17.3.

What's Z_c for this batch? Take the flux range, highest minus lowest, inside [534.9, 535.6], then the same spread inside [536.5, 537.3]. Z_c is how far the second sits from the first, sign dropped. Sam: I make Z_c 0.20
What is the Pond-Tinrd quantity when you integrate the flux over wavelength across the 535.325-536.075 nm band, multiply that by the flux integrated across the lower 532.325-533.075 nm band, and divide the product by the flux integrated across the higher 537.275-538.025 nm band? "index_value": 11.9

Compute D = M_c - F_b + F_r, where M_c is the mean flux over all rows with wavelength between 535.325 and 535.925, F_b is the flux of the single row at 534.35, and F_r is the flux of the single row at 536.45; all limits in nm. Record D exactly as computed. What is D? 15.7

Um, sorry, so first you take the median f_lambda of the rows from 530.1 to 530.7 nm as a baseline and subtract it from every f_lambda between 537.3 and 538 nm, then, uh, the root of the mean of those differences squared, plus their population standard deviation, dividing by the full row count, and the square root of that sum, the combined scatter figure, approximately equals 1.16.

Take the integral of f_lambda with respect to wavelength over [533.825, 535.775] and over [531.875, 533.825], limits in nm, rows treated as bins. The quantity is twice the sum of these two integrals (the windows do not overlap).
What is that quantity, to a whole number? 131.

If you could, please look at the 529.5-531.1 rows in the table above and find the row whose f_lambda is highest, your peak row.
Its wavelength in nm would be 530.15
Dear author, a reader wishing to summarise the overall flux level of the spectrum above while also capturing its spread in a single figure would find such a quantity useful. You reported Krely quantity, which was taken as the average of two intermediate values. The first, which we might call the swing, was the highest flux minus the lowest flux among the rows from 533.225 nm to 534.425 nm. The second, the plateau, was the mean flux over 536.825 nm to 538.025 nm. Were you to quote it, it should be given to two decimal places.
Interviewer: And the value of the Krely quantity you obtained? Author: 9.51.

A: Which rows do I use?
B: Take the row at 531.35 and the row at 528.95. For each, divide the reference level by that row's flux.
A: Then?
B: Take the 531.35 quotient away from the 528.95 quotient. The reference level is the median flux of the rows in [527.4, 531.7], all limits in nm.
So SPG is -0.073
